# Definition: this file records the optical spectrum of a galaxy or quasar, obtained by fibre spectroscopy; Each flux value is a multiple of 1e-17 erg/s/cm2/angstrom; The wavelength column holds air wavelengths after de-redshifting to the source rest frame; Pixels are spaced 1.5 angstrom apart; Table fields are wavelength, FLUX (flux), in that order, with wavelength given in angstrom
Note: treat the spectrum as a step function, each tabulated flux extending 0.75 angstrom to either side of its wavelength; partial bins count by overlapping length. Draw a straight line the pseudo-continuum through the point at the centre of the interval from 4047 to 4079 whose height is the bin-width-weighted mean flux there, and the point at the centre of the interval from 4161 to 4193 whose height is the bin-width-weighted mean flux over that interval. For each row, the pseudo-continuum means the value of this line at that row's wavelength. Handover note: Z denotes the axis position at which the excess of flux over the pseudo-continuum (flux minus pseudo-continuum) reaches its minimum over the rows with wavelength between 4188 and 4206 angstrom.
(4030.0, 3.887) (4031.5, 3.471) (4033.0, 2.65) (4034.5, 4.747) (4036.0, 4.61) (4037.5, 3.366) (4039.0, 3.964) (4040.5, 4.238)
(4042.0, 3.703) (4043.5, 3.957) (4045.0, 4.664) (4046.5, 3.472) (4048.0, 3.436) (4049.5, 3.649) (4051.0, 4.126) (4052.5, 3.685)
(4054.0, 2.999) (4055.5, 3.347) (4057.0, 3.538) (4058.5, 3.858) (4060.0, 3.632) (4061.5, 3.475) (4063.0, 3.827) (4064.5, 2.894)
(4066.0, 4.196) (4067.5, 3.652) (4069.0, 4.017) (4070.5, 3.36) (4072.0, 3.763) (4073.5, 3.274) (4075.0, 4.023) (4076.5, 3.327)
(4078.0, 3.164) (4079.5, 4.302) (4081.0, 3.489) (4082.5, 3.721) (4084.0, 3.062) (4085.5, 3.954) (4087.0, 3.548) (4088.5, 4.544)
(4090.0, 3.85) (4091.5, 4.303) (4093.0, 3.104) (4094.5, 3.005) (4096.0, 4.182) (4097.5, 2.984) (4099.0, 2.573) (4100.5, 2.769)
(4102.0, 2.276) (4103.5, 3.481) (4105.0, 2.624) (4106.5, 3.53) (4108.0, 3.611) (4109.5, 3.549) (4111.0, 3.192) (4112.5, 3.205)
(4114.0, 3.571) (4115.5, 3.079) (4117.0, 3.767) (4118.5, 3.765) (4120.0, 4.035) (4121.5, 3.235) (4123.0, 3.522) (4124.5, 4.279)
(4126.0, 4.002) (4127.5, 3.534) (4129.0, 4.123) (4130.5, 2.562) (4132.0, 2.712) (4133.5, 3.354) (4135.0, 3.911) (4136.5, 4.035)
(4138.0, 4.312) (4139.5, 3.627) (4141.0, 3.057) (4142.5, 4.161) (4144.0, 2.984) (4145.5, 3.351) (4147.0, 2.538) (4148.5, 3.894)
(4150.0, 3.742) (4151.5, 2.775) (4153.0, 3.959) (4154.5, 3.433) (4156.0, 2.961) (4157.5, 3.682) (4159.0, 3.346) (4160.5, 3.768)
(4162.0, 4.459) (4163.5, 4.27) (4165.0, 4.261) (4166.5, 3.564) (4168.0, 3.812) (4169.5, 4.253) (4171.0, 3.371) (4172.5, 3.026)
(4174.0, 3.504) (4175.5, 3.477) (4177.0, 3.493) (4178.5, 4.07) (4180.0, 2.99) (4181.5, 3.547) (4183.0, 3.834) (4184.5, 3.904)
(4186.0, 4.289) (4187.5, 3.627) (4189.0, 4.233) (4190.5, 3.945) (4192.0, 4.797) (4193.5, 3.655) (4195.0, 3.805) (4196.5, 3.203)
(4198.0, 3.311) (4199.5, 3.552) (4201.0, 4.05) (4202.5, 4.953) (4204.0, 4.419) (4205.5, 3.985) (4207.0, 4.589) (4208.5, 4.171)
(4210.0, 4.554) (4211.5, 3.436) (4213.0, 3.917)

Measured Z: 4196.5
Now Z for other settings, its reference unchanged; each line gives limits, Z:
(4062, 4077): 4064.5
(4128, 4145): 4130.5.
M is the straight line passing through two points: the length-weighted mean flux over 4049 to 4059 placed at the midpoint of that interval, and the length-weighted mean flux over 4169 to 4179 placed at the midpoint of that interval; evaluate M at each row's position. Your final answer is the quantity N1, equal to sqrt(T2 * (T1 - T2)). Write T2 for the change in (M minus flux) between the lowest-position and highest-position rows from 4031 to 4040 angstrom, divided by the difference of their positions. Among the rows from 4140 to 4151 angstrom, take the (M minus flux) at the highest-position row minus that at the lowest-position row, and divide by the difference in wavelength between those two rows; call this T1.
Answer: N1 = 0.03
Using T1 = -0.08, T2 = -0.07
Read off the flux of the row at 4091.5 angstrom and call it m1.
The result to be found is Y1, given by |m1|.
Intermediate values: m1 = 4.303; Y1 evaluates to 4.30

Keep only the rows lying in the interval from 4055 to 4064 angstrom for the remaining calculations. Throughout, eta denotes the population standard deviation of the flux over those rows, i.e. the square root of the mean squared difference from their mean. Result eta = 0.183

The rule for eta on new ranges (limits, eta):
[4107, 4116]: 0.214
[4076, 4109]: 0.595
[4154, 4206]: 0.479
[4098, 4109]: 0.505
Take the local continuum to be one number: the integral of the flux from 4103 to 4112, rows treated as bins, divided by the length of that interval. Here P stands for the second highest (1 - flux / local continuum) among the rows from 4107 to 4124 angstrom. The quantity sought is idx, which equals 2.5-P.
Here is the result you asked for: 2.46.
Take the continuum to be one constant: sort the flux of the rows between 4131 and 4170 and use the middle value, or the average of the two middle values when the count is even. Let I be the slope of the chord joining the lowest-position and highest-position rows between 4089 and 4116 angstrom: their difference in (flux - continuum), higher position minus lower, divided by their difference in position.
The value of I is -0.030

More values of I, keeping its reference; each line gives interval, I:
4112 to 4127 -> 0.059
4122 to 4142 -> -0.026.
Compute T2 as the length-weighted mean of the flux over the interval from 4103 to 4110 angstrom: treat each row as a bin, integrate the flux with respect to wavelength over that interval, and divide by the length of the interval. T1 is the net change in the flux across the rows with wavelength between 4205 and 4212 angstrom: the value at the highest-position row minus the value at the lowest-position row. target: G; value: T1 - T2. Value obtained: -3.90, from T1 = -0.55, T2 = 3.35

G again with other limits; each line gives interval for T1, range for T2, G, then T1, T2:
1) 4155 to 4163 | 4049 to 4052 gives -2.39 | 1.50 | 3.89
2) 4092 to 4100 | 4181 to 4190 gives -4.45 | -0.53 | 3.92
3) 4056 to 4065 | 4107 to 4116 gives -4.02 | -0.64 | 3.38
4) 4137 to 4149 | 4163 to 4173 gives -4.22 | -0.42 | 3.80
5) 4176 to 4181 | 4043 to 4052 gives -4.38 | -0.50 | 3.88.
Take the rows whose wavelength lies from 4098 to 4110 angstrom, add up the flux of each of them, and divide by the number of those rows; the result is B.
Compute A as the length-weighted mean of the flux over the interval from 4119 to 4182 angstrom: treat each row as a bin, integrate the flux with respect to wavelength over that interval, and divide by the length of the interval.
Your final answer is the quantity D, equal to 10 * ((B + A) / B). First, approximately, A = 3.60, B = 3.05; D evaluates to 21.8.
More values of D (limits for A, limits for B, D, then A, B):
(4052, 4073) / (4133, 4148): 20.1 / 3.58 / 3.53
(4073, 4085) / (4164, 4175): 19.7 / 3.56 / 3.68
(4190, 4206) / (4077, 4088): 21.0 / 3.97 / 3.61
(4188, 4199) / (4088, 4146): 21.0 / 3.84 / 3.48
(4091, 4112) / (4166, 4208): 18.4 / 3.21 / 3.83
